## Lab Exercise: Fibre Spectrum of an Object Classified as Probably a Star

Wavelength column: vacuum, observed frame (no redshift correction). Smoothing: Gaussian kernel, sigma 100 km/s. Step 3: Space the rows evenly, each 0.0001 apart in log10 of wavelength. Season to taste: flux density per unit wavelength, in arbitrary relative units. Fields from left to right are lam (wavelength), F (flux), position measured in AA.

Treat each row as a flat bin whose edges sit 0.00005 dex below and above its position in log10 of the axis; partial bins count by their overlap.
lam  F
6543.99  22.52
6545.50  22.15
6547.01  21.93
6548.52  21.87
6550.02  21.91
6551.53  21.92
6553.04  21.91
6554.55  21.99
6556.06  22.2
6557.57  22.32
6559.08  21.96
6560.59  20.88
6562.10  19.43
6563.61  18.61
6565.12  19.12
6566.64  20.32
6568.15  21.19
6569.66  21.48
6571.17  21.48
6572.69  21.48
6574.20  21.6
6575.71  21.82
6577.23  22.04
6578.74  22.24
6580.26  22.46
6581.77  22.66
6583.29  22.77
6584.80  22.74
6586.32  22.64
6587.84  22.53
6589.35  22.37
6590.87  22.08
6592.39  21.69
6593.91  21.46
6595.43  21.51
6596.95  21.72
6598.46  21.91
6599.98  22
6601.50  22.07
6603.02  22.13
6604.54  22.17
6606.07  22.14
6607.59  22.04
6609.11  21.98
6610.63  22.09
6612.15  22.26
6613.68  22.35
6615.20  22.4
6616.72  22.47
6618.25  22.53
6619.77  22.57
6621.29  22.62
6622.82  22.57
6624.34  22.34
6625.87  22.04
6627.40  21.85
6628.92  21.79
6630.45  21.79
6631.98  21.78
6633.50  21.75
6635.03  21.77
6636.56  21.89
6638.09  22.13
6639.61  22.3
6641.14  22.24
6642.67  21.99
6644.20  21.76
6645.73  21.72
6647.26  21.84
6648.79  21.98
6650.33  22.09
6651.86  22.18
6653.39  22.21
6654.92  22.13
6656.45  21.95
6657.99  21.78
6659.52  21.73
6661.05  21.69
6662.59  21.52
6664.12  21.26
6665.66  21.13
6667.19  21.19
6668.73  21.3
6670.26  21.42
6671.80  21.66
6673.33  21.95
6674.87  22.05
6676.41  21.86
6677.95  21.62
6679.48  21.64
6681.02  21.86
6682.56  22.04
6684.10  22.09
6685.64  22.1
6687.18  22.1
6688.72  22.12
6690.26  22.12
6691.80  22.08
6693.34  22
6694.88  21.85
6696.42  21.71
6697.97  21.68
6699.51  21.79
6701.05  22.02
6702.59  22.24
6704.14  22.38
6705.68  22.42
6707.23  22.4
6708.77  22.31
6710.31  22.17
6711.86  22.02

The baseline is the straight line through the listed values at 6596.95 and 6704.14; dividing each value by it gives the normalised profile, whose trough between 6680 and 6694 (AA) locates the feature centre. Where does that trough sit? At 6681.02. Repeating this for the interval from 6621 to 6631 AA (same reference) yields 6630.45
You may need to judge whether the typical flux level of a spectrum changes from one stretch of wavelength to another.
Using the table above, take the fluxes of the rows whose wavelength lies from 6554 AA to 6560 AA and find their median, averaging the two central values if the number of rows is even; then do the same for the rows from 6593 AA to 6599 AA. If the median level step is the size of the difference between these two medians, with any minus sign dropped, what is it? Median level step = 0.48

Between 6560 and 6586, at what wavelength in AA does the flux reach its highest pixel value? 6583.29 AA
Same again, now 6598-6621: 6619.77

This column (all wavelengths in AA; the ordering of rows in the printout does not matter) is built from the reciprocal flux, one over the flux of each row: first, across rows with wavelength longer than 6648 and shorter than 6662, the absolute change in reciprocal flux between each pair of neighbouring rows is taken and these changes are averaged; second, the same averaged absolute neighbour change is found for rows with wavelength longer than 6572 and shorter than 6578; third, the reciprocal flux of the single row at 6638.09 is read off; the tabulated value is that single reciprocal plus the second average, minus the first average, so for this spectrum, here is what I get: 0.0454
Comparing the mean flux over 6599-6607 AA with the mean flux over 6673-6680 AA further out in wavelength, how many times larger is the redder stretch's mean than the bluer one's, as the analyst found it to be 0.99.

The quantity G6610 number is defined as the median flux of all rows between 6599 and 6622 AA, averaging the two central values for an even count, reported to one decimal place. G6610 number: 22.2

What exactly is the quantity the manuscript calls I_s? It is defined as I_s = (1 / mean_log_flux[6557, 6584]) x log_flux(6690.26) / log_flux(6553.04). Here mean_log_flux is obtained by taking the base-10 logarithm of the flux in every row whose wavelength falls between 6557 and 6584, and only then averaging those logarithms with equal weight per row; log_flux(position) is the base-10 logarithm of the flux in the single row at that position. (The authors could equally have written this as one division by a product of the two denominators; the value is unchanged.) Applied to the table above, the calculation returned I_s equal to 0.755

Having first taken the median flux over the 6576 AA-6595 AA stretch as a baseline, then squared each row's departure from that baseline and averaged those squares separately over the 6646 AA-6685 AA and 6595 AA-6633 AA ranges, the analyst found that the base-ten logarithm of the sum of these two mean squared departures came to -0.16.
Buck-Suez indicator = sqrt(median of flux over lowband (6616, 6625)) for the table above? 4.75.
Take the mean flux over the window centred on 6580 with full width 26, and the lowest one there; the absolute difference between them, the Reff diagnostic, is 0.9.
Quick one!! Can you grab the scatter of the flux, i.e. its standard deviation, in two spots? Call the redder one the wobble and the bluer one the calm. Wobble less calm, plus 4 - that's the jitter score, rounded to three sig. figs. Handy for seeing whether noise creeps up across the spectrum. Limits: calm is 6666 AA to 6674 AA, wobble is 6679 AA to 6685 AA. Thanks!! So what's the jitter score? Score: 3.90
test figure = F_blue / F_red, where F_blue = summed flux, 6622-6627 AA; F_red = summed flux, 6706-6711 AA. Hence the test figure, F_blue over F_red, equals 1.00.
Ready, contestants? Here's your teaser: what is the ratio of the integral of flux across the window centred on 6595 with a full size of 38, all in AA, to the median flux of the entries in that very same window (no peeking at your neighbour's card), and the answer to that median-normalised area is 38.0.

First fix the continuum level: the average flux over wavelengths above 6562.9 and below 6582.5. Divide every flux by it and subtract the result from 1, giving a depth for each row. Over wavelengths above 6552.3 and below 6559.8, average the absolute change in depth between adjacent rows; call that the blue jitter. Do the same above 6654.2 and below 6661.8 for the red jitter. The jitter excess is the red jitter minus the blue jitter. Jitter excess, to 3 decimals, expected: -0.004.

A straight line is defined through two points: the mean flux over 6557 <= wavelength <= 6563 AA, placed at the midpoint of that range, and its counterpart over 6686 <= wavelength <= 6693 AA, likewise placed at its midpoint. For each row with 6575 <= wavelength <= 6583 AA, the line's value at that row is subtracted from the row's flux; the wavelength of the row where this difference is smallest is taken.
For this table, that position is 6575.71 AA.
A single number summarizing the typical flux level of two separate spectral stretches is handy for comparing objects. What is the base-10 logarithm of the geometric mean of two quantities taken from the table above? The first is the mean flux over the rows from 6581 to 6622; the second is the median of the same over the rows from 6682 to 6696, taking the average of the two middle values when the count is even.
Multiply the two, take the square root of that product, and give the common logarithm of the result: 1.35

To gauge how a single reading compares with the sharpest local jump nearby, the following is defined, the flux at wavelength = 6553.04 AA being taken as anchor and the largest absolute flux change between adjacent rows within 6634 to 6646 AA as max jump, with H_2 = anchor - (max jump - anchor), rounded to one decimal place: 43.6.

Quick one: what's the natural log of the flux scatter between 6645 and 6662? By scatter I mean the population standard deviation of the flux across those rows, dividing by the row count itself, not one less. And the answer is -1.68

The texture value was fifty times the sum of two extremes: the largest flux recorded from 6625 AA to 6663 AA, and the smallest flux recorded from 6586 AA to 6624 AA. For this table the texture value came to 2188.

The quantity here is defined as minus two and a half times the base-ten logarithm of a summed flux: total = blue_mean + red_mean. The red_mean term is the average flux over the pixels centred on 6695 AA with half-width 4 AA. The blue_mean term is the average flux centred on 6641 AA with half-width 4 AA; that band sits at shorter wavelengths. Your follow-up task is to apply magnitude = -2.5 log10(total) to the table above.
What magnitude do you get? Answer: -4.11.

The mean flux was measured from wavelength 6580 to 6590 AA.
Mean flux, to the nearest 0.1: 22.6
